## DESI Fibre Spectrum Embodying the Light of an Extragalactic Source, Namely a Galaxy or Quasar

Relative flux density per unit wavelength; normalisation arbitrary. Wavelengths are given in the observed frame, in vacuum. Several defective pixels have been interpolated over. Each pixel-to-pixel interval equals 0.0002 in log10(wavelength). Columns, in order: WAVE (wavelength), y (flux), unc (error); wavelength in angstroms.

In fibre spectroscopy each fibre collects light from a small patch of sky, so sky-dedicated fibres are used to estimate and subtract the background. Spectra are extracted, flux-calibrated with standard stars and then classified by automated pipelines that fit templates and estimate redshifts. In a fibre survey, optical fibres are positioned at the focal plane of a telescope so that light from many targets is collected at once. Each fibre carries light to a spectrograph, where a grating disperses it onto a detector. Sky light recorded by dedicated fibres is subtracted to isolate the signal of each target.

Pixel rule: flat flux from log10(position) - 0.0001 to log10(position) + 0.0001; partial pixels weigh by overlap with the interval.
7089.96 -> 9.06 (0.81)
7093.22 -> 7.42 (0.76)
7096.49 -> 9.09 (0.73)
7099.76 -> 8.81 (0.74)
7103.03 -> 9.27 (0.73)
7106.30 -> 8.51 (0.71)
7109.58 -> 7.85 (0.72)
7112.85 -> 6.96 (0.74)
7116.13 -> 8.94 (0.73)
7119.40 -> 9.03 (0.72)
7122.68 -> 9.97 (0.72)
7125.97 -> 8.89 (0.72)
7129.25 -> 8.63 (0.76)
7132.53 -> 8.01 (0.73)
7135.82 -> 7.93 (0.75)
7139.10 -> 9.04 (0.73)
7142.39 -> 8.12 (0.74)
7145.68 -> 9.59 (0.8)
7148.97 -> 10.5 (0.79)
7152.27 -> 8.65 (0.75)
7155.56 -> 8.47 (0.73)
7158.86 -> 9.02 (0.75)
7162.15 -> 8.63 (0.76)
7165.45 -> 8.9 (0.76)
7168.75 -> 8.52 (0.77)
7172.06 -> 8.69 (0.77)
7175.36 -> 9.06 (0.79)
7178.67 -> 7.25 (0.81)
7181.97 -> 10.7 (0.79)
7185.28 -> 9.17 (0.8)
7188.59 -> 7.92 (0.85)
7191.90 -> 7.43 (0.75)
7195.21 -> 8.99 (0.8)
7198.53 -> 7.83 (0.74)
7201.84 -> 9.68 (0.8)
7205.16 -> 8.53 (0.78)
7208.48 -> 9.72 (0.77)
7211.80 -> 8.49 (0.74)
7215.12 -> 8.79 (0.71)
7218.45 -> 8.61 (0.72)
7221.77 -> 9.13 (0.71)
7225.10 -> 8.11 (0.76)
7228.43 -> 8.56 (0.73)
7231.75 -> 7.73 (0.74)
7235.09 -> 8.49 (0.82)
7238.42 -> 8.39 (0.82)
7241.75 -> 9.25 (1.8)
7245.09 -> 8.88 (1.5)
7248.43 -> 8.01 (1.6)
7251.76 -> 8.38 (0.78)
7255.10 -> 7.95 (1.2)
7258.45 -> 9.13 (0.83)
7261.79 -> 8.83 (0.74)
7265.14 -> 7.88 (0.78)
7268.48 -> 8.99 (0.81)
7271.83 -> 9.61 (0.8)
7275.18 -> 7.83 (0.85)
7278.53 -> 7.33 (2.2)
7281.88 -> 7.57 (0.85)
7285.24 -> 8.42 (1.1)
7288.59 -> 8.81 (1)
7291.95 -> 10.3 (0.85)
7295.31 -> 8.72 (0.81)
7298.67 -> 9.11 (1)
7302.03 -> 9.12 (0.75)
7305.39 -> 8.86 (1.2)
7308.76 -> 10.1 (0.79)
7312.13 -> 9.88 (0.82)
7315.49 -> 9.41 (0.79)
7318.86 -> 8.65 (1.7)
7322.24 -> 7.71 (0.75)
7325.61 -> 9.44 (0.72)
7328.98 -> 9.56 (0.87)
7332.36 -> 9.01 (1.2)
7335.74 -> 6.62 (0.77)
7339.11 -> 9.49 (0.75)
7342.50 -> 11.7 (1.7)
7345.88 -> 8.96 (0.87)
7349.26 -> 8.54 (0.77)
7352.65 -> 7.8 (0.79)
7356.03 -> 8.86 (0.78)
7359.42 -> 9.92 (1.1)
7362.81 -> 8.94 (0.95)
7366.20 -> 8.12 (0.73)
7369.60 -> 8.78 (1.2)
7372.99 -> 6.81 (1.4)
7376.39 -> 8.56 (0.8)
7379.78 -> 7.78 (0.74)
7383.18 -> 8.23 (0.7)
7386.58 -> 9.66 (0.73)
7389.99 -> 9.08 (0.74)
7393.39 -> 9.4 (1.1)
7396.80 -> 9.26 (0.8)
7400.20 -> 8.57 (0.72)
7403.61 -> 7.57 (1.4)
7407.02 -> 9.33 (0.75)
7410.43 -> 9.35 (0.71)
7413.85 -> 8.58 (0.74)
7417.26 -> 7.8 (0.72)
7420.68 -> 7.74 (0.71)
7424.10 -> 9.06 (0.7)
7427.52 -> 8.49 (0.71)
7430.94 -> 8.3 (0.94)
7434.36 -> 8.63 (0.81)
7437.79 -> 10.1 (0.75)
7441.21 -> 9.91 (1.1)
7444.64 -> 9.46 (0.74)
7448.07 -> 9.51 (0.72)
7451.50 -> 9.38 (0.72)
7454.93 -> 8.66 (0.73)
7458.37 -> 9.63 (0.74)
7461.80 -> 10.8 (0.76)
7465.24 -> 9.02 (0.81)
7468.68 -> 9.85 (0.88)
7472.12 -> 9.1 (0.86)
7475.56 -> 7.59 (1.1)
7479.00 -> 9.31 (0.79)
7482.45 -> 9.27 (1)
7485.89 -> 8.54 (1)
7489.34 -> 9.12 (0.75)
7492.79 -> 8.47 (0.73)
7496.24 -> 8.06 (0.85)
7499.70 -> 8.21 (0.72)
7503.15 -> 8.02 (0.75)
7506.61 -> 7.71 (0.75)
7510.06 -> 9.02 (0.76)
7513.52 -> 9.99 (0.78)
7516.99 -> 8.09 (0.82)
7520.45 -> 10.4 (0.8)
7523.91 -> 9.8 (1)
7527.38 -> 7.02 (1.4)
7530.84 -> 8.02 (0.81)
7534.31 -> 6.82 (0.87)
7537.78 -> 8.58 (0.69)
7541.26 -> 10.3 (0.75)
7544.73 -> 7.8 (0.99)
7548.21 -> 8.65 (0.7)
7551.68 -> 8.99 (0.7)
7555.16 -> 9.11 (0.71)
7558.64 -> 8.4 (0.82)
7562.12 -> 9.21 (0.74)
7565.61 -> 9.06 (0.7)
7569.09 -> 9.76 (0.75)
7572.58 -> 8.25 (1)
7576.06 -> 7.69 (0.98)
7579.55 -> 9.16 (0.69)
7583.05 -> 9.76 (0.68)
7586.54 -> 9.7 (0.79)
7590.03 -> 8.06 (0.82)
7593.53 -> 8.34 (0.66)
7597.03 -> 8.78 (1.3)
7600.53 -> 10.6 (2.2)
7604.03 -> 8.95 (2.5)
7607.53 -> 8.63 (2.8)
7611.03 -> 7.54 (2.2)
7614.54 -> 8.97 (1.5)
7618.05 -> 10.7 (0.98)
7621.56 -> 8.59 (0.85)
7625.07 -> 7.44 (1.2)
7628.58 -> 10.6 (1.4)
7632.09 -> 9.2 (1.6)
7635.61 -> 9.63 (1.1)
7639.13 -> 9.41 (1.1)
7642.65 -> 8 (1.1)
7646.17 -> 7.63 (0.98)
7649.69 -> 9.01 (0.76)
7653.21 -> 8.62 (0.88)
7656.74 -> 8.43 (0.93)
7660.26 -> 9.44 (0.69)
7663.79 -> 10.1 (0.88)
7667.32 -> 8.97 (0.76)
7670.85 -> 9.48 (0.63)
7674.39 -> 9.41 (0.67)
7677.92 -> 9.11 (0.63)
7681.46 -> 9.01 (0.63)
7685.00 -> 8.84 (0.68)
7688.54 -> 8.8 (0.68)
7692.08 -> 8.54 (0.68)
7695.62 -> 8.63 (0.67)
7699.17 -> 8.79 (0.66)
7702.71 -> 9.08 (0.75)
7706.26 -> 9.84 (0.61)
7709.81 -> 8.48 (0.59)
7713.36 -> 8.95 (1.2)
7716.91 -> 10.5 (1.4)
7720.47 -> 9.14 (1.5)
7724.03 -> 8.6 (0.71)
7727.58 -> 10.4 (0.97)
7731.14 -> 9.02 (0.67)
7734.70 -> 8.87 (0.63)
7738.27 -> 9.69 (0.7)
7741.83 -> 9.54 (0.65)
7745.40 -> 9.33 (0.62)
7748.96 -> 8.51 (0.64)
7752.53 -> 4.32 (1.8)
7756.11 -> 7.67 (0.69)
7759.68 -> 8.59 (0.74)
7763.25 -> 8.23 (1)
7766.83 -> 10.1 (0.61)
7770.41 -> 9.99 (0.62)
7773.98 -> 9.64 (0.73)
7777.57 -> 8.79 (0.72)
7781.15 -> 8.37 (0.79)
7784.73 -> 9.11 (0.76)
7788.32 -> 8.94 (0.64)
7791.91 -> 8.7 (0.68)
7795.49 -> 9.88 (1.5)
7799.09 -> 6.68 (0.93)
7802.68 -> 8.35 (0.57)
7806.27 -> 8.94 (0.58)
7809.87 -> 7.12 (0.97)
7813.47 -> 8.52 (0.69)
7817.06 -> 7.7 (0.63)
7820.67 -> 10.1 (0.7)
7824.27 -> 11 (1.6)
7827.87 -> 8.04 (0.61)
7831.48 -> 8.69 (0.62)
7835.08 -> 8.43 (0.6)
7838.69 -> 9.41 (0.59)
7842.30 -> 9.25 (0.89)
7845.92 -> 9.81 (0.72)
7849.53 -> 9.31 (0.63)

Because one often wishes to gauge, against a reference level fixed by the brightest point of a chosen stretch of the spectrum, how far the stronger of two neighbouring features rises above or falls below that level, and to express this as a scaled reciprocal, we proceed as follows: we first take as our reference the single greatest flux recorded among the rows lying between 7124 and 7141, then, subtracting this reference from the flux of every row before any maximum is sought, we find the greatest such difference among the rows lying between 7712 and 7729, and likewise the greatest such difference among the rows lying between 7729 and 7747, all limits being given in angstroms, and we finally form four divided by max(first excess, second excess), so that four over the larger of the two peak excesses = 2.7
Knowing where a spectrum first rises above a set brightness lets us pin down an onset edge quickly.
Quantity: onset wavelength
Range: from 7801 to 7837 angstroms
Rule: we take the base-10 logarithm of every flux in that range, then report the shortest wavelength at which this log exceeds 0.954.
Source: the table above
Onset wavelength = 7820.67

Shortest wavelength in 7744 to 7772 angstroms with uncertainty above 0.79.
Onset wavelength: 7752.53 angstroms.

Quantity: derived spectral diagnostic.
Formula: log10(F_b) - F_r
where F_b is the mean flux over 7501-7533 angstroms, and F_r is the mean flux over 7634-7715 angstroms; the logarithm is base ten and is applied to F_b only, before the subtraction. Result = -8.03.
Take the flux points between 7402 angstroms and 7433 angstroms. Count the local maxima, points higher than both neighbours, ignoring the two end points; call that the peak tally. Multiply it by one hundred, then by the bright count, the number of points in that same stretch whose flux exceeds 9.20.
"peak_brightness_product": 400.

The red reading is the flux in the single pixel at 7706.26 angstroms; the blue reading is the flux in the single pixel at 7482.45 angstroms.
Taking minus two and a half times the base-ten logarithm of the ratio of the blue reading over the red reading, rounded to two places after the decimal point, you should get 0.06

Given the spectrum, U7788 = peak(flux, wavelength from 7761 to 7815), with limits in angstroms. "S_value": 10.1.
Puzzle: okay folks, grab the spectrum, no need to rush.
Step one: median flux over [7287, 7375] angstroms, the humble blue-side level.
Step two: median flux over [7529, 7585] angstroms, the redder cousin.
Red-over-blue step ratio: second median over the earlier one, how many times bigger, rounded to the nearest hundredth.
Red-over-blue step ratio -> 0.99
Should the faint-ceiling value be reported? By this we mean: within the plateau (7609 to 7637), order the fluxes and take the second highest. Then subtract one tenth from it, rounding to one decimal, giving 10.5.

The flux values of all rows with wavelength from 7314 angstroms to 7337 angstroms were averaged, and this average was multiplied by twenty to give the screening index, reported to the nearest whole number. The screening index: 173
